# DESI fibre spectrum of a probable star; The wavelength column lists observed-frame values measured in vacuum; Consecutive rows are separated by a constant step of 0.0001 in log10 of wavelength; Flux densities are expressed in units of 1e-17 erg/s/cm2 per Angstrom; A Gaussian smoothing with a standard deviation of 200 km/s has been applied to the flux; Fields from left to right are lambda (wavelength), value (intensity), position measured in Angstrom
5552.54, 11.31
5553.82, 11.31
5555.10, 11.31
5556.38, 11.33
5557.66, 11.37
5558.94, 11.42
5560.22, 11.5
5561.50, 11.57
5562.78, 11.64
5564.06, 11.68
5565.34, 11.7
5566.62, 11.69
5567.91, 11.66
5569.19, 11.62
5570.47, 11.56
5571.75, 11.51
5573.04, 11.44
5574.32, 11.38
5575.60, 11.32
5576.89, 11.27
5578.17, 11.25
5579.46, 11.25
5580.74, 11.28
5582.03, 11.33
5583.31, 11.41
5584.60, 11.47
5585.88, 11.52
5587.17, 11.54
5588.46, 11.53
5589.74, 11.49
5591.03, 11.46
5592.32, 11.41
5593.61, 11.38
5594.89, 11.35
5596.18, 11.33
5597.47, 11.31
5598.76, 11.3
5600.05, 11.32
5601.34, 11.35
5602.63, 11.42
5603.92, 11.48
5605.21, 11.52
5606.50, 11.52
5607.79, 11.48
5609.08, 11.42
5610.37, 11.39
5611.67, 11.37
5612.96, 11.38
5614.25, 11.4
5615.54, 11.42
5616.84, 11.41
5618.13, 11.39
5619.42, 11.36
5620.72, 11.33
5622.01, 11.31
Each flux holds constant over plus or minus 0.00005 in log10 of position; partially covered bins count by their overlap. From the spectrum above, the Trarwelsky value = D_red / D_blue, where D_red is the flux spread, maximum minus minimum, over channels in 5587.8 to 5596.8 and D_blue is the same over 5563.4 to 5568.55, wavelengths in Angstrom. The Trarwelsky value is 5.0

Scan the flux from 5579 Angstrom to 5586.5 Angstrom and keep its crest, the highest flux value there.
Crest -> 11.52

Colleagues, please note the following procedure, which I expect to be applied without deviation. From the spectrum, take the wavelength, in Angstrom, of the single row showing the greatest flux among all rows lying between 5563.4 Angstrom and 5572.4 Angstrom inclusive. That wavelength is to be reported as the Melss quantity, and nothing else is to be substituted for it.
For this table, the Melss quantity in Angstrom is 5565.34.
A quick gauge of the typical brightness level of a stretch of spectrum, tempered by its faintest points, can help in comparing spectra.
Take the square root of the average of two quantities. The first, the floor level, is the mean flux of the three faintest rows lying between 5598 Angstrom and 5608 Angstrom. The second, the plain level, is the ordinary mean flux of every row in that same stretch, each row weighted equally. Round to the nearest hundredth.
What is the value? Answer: 3.37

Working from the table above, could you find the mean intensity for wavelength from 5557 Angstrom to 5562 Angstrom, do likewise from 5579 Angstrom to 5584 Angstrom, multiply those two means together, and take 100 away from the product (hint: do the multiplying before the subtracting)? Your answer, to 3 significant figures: 29.8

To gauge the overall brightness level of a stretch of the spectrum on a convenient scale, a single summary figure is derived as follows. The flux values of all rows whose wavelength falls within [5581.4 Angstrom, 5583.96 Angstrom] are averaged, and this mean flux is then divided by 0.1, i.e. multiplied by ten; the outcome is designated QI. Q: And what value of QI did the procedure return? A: 114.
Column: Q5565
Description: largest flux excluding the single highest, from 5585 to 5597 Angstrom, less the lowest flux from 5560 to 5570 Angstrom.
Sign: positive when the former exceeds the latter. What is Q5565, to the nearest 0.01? 0.03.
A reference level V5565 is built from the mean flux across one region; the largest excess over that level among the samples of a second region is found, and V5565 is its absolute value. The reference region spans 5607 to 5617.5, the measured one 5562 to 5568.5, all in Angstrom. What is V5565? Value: 0.29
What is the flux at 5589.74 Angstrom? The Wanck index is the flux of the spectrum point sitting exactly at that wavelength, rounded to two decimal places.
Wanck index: 11.49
